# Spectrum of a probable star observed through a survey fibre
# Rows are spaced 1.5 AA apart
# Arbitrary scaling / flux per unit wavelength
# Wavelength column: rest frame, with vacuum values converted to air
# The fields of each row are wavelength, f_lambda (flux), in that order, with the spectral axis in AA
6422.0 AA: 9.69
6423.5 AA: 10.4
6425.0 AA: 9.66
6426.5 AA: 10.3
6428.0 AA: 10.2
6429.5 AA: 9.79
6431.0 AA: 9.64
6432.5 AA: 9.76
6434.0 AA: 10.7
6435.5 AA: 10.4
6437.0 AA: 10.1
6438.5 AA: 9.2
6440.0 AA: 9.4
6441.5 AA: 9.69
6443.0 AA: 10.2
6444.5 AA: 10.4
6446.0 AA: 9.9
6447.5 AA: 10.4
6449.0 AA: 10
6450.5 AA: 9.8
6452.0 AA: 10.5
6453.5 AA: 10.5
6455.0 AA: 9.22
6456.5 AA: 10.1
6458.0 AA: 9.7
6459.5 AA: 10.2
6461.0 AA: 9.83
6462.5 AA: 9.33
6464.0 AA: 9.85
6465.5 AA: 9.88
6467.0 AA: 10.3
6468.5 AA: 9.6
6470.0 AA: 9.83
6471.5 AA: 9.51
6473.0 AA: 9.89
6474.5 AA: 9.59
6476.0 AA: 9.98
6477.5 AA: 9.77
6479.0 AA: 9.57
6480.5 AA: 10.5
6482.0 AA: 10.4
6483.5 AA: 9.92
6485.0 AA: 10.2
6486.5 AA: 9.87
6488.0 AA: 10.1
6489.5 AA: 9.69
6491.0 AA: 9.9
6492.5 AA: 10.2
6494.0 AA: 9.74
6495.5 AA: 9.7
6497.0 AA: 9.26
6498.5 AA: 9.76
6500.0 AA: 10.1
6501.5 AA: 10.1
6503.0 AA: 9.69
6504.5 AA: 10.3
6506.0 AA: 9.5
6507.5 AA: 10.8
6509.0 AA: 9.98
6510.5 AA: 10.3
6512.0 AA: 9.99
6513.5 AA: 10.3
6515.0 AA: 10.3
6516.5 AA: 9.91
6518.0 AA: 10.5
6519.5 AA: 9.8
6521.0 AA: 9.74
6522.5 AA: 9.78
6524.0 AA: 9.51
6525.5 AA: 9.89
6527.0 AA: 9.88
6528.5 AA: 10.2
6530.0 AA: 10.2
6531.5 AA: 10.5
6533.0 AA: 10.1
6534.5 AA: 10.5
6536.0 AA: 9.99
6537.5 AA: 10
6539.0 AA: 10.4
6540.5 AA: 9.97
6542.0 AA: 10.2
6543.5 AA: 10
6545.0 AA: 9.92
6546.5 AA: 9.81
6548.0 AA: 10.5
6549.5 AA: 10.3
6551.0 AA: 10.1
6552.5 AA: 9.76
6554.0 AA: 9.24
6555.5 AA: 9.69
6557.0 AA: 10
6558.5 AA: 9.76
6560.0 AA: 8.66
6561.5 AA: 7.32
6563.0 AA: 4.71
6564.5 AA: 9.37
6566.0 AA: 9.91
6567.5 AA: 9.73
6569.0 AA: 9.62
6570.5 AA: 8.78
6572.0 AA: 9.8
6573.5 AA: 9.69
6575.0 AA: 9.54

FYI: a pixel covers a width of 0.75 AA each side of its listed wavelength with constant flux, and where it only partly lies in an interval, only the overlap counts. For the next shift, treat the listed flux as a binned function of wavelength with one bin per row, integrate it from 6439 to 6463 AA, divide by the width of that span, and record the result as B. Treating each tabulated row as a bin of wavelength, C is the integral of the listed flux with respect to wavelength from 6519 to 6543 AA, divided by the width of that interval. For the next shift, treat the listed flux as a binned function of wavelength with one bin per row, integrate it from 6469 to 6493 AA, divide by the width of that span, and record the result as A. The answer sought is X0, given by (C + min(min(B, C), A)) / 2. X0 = 9.98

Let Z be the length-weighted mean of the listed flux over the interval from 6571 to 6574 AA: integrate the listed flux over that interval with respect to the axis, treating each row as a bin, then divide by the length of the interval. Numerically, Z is 9.7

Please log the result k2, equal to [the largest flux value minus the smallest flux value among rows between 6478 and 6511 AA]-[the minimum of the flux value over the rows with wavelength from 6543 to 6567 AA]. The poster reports -3.2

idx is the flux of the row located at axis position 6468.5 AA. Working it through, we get 9.6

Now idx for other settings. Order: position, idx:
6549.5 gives 10.3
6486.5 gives 9.87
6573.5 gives 9.69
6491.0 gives 9.9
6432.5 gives 9.76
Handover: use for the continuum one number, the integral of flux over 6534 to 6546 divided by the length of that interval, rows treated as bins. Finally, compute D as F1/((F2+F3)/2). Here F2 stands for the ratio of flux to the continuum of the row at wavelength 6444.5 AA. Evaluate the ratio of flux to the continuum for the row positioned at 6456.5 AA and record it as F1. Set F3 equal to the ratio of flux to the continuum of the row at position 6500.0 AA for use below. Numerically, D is 0.99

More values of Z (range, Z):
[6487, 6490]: 9.9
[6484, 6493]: 10.0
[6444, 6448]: 10.2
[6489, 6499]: 9.8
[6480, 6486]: 10.2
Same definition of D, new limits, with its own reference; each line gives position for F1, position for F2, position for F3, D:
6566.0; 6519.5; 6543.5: 1.00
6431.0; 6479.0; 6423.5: 0.97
